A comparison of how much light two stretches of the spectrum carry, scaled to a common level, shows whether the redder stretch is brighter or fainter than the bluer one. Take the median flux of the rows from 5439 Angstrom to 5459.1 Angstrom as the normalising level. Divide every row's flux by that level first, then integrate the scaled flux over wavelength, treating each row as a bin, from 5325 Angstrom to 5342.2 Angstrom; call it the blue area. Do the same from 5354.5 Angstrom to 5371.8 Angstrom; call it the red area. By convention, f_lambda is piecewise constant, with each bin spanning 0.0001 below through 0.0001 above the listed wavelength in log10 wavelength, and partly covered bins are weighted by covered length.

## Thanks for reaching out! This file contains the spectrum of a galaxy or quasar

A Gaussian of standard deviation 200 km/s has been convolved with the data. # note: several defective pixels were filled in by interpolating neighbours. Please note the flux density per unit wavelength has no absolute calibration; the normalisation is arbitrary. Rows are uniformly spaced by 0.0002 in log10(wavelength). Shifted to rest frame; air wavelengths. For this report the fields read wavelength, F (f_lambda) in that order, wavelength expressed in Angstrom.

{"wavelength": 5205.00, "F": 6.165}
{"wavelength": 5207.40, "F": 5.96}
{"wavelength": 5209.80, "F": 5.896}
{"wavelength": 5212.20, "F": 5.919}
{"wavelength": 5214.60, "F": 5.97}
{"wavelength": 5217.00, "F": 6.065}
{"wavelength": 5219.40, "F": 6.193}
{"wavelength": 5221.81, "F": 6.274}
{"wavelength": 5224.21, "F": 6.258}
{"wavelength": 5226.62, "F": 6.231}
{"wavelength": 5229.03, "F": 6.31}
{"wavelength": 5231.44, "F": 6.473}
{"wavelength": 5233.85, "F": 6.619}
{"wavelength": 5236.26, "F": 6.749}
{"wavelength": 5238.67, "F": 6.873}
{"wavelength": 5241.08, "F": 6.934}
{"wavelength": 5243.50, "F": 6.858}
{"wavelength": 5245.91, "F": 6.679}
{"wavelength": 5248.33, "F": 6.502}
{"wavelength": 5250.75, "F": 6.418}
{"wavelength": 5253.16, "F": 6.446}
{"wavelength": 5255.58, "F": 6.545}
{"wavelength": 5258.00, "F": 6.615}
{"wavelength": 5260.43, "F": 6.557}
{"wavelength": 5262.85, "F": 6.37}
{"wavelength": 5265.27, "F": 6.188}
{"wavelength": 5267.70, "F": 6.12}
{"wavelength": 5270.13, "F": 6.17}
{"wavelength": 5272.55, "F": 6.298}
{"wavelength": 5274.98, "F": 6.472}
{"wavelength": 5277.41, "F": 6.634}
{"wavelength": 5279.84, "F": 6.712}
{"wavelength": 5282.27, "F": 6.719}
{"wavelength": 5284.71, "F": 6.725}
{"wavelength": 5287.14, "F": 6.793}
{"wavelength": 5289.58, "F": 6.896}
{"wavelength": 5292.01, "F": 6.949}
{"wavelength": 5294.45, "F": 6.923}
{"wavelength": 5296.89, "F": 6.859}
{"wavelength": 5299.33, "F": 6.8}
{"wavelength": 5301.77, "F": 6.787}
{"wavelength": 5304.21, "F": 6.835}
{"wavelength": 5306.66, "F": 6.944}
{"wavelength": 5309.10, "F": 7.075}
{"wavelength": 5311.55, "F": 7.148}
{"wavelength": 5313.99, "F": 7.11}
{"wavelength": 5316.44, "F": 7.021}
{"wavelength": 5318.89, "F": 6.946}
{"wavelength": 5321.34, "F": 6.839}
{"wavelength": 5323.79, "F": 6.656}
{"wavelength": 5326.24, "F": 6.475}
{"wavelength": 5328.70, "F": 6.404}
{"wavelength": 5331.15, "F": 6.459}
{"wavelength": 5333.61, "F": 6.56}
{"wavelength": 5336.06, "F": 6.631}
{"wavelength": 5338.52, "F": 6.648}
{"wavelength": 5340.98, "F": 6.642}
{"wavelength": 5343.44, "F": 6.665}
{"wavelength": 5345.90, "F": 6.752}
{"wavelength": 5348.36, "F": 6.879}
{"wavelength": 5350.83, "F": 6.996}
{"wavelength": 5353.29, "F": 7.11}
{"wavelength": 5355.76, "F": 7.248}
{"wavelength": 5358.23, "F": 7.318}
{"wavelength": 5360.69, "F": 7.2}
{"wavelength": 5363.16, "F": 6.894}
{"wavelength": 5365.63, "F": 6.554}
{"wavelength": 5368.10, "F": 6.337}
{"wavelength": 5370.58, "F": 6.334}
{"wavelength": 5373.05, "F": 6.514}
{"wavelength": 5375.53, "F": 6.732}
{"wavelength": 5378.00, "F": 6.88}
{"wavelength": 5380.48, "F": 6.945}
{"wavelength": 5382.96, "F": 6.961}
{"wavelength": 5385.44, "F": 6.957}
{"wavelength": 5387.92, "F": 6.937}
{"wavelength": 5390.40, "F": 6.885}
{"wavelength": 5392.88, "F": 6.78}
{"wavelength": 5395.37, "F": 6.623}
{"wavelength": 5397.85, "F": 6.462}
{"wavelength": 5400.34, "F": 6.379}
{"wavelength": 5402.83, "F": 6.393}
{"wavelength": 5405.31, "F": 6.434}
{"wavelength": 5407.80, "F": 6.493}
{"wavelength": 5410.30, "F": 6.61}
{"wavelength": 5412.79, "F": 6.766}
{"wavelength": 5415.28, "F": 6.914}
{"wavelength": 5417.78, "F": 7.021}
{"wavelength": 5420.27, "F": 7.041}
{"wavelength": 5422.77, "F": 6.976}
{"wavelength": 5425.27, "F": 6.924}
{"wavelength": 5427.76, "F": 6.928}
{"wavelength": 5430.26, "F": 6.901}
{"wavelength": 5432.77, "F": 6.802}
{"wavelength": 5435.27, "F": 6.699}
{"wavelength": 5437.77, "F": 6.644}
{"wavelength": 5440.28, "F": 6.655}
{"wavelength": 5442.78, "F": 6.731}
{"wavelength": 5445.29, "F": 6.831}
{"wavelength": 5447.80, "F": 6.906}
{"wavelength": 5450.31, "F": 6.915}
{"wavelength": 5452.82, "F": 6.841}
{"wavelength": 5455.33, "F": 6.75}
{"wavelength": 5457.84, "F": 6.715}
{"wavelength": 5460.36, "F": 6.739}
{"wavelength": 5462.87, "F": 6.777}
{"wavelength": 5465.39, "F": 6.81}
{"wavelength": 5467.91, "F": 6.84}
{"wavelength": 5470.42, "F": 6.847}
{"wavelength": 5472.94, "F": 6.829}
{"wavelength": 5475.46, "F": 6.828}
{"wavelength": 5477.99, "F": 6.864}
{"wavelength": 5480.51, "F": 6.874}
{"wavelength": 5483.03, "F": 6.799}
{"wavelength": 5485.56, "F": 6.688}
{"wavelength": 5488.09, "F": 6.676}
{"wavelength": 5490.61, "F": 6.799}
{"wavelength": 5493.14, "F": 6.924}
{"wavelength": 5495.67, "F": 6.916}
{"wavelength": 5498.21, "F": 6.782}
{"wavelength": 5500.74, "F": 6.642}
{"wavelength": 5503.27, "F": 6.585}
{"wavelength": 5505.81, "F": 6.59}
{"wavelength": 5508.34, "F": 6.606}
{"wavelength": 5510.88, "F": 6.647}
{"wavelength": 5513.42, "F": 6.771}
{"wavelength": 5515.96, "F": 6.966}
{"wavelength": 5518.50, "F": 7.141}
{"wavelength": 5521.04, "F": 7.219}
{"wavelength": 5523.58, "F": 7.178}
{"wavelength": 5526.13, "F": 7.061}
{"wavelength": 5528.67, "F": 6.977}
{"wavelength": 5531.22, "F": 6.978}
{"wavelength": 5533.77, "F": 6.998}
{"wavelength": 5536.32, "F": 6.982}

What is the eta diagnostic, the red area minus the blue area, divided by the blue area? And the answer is 0.05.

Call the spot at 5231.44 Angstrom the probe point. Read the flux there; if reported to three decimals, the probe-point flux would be 6.473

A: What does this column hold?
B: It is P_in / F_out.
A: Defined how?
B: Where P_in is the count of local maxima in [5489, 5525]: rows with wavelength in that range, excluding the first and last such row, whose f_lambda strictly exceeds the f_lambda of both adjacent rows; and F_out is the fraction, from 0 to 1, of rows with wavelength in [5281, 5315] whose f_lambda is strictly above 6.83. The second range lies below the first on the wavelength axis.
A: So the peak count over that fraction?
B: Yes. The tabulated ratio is 3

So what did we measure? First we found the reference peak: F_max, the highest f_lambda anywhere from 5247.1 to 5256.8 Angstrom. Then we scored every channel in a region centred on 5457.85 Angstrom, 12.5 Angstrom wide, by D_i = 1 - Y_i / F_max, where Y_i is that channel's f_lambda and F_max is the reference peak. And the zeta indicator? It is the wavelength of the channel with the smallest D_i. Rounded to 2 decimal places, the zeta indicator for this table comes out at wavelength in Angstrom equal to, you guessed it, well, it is 5452.82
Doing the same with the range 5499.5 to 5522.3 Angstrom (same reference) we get 5521.04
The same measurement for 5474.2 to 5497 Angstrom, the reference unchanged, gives 5493.14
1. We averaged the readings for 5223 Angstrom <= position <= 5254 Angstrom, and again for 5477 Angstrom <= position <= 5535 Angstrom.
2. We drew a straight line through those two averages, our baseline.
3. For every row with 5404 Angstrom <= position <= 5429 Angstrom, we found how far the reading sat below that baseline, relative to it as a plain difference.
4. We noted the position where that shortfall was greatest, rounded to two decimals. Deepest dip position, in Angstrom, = 5405.31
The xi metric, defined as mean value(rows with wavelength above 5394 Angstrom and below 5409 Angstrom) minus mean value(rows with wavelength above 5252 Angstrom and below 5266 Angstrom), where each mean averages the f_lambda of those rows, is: 0.0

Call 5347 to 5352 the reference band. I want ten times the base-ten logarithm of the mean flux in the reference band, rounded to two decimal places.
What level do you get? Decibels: 8.41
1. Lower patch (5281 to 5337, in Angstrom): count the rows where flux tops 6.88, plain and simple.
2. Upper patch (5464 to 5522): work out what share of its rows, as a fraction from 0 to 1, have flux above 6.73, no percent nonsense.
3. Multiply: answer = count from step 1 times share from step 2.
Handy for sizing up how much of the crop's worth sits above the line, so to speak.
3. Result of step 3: 6.3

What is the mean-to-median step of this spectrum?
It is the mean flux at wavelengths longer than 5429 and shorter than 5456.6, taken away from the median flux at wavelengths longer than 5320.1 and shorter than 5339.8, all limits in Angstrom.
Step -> -0.19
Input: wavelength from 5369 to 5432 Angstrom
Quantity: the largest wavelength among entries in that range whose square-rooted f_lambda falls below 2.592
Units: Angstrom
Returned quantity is 5410.30 Angstrom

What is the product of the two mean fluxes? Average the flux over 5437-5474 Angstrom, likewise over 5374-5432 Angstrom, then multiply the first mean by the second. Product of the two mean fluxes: 46.03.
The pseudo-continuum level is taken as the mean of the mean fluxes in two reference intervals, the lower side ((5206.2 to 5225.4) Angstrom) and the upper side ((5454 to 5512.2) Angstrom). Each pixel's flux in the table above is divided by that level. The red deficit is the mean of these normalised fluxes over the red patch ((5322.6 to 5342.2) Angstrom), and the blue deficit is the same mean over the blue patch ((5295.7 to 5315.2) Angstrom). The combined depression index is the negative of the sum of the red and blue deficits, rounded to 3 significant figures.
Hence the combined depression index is -2.11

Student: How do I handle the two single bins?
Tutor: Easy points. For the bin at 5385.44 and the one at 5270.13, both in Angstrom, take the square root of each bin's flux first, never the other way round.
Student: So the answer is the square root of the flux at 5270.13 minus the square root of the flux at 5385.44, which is -0.15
